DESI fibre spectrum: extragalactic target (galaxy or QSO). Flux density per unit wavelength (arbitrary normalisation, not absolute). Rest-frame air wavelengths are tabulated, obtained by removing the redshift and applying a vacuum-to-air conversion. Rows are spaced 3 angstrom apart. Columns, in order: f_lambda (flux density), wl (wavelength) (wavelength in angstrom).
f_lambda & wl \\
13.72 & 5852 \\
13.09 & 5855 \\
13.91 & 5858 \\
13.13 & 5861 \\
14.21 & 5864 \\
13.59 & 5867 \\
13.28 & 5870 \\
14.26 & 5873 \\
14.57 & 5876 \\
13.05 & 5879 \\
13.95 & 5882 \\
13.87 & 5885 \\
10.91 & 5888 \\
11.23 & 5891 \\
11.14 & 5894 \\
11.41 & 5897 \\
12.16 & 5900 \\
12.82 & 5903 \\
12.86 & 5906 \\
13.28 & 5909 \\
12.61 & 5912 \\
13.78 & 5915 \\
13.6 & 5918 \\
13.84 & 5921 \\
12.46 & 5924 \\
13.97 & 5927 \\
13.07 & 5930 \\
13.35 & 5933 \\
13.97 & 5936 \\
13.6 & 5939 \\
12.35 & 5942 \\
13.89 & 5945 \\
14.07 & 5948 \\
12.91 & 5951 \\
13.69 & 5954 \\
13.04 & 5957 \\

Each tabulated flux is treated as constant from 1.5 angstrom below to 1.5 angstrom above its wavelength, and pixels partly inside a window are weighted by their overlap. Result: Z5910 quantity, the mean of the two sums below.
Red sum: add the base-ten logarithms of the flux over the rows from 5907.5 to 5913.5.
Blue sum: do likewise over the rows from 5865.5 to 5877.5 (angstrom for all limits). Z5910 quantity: 3.4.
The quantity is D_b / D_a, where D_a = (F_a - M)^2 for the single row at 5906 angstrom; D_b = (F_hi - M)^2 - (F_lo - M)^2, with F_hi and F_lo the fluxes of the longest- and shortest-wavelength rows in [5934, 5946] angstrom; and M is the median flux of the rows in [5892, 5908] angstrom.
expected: -0.6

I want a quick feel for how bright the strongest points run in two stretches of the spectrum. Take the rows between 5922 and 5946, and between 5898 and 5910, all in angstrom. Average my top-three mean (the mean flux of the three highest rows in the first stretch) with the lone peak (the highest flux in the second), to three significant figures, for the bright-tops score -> 13.6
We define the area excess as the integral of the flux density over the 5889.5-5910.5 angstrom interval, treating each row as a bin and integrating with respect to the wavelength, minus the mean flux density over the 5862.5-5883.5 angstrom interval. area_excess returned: 241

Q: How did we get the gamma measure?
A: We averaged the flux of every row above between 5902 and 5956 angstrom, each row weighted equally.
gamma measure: 13.3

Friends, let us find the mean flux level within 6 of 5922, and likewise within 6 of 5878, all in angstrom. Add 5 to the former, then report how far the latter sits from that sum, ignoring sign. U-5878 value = 4.5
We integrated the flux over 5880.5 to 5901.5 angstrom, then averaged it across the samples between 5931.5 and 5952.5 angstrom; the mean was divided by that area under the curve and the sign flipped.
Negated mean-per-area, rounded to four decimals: -0.0529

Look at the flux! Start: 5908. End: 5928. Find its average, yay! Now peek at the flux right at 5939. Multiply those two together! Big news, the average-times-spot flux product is 182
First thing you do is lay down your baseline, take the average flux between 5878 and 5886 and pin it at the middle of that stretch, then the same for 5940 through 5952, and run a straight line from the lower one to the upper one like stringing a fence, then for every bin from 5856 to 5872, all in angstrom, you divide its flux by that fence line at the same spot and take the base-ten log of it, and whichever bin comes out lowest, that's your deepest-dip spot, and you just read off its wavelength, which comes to 5861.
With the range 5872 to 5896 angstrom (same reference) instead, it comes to 5888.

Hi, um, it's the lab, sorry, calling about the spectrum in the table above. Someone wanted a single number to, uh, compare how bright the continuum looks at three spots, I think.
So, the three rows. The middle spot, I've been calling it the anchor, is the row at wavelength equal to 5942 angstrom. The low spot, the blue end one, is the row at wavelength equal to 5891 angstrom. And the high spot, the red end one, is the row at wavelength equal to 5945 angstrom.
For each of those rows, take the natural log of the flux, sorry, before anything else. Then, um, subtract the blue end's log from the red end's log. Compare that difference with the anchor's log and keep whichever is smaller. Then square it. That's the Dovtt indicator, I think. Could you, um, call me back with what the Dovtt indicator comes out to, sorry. 0.045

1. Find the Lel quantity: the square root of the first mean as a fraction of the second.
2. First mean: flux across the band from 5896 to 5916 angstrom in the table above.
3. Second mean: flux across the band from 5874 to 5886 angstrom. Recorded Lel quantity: 0.96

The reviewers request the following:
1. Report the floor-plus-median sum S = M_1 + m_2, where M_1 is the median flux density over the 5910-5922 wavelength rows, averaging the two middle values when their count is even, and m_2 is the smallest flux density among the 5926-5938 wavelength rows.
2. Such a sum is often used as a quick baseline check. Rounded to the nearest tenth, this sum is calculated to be 26.8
